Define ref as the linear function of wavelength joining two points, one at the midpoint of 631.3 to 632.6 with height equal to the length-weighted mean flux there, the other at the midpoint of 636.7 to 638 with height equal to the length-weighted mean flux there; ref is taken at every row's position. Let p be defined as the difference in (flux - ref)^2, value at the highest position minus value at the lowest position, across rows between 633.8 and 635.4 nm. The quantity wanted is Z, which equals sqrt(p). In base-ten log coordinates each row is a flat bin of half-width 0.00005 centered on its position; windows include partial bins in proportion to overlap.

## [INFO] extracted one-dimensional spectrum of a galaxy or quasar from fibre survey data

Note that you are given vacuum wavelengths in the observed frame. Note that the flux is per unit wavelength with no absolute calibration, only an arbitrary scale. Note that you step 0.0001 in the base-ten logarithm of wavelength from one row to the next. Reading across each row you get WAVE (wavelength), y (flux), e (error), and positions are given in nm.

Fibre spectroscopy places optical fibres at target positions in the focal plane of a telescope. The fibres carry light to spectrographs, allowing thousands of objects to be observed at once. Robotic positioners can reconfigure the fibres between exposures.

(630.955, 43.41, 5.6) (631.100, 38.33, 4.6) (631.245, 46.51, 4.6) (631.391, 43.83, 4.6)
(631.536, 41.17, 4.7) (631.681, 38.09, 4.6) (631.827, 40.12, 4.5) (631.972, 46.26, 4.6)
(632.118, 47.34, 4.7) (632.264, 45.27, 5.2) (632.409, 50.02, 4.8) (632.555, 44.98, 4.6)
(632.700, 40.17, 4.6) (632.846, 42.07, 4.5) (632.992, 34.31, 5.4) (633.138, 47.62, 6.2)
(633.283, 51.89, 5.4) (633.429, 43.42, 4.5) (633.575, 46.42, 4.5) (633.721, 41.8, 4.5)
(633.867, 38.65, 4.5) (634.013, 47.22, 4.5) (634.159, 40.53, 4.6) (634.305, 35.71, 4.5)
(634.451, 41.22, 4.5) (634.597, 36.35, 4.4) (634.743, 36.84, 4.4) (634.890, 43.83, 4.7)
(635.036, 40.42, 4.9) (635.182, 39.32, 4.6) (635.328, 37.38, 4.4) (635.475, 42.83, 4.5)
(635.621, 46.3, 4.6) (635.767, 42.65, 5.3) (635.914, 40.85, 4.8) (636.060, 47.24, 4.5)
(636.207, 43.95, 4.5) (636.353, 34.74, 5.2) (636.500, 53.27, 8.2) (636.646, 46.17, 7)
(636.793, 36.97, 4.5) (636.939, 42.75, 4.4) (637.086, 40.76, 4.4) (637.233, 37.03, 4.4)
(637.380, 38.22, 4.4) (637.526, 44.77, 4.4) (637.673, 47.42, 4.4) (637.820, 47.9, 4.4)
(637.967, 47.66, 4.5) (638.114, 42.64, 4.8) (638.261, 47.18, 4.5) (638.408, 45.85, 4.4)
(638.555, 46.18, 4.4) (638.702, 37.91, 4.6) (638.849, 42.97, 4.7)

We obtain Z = 3.0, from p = 9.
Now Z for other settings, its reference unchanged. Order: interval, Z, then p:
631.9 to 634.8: 6.1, 37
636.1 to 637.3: 5.4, 29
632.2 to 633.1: 9.4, 89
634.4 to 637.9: 5.1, 26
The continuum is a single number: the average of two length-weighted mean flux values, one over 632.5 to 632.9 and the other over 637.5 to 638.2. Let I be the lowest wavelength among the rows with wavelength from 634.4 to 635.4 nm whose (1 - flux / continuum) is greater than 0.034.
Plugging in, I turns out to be 634.451 nm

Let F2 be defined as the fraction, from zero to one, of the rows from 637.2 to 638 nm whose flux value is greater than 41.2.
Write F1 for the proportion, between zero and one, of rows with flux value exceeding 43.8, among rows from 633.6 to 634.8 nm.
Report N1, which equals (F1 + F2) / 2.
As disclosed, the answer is 0.40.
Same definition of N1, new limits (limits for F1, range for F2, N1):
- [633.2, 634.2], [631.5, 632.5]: 0.50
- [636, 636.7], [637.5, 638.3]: 0.90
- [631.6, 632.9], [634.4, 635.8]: 0.53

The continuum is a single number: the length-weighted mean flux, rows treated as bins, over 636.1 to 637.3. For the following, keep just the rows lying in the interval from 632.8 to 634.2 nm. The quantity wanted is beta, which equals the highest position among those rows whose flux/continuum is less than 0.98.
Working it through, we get 634.159 nm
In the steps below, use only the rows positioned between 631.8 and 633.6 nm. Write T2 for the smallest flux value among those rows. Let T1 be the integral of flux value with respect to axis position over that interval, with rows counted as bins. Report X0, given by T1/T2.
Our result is 2.34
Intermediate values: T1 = 80.4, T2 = 34.31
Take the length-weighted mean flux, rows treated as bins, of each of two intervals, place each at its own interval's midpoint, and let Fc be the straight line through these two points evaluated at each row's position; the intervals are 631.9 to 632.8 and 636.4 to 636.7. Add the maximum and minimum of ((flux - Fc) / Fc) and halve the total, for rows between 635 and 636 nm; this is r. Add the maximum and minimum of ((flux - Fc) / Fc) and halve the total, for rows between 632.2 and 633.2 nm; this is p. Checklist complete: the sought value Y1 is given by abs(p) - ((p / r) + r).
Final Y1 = -0.4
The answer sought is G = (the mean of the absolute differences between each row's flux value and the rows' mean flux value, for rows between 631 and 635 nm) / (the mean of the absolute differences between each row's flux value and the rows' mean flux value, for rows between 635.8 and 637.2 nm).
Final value 0.9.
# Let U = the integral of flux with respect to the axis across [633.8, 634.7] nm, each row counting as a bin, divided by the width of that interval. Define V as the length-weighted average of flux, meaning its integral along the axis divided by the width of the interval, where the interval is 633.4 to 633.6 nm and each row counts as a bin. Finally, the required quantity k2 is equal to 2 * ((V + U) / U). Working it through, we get 4.25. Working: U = 39.9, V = 45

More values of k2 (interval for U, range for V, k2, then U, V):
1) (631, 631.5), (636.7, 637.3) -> 3.85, 42.8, 40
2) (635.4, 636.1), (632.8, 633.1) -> 3.78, 43.8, 39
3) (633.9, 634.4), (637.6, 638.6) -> 4.27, 41.0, 46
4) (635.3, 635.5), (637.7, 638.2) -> 4.31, 39.9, 46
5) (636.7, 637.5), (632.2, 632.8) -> 4.27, 39.7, 45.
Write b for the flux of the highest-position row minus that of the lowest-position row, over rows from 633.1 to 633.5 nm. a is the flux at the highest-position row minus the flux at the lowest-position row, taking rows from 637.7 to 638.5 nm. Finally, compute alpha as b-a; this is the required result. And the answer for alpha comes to -2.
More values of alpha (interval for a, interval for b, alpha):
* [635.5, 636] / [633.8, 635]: 11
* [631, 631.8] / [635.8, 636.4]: -6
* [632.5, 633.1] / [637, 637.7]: 17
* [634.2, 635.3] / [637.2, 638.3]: 7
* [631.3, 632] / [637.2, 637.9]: 8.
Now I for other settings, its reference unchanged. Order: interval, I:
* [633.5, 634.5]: 633.721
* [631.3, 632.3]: 631.536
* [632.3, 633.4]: 632.700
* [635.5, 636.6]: 635.767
